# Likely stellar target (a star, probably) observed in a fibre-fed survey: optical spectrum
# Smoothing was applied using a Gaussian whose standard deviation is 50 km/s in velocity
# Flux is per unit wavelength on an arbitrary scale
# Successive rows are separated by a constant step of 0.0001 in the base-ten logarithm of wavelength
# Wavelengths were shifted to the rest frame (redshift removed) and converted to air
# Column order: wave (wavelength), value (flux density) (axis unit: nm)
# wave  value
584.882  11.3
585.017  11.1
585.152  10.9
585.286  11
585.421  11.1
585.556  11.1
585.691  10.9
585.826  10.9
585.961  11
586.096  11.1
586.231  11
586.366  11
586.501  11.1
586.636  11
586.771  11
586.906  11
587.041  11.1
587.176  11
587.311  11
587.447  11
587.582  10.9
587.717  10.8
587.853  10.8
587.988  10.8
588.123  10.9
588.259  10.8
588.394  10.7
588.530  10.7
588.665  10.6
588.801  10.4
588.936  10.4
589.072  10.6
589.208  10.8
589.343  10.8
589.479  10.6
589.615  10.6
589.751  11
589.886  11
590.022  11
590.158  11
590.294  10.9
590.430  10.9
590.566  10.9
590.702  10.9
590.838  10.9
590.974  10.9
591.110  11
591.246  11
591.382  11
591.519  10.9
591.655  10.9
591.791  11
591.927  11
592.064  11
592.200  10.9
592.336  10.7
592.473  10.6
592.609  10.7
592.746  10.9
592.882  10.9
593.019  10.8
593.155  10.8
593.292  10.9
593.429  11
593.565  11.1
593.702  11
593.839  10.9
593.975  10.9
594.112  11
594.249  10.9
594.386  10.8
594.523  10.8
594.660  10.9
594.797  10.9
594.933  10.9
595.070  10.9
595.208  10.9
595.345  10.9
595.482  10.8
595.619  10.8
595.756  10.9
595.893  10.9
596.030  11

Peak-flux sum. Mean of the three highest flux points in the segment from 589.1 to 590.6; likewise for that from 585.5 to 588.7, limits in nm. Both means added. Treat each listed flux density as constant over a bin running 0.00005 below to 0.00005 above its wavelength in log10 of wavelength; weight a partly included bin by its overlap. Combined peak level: 22.10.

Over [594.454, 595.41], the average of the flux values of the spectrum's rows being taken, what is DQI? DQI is 10.9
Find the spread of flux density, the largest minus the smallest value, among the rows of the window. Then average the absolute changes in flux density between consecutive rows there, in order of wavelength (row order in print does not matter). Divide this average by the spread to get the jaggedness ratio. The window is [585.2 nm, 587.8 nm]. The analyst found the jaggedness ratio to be 0.22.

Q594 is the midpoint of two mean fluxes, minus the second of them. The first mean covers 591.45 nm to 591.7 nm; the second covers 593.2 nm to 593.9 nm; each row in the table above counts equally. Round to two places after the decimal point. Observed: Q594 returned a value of -0.04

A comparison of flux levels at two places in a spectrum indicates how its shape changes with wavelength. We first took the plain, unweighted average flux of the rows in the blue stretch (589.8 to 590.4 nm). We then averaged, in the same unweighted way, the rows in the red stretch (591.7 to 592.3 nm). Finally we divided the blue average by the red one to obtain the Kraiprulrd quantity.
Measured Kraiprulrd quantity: 1.00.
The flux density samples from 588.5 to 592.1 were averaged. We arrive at 10.8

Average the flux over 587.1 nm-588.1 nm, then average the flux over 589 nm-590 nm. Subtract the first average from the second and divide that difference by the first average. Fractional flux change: -0.012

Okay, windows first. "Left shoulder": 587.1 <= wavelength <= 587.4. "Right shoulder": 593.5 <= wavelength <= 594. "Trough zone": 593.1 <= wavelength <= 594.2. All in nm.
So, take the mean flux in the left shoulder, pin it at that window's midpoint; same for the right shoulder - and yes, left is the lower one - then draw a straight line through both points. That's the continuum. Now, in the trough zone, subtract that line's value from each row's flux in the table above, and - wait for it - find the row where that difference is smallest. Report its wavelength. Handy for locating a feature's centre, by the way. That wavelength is 593.155 nm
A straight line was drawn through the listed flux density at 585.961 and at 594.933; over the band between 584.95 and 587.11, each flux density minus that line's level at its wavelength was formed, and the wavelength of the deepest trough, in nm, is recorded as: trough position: 585.152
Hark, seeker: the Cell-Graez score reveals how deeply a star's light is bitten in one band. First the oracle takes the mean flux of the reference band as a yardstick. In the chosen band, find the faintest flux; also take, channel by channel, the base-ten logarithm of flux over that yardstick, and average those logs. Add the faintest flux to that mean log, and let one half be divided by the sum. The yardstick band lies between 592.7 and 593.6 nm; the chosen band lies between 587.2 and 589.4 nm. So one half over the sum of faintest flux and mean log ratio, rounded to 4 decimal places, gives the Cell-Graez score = 0.0481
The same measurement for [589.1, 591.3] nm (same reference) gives 0.0472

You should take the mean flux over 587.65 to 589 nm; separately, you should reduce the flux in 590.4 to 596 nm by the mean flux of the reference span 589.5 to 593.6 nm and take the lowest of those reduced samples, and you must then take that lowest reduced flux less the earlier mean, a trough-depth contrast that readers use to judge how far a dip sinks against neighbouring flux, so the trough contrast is -11.0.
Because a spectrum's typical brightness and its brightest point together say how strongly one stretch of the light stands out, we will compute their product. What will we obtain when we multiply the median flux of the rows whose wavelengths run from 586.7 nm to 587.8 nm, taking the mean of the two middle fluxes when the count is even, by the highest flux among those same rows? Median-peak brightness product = 122.1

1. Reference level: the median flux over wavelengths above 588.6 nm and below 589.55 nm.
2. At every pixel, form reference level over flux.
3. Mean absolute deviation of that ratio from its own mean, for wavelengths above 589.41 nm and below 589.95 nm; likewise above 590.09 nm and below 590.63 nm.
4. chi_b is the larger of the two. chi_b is 0.0182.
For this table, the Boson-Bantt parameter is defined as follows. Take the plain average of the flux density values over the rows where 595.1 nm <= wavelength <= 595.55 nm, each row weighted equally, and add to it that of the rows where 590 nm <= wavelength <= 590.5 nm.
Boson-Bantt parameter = 21.8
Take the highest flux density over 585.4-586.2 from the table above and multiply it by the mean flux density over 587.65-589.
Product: 119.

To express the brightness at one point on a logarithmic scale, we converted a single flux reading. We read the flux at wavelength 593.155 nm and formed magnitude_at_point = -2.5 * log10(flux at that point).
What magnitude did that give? -2.58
